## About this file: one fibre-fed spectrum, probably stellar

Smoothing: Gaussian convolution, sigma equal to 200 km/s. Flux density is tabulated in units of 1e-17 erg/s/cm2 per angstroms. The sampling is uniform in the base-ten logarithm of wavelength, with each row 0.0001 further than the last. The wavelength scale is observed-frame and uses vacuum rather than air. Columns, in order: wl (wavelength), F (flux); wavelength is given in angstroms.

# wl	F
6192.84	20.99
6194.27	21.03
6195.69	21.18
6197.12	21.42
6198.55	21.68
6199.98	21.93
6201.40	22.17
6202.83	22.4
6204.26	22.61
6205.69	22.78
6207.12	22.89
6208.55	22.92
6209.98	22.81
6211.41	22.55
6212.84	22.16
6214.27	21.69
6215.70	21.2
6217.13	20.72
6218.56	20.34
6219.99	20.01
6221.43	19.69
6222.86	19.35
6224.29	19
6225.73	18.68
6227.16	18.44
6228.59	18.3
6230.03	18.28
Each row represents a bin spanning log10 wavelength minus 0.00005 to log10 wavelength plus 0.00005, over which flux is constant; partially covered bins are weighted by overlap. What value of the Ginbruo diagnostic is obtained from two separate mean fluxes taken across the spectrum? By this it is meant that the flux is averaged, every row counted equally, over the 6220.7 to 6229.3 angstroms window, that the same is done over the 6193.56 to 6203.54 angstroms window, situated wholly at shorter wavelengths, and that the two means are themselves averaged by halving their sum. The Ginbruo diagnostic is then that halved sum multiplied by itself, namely 412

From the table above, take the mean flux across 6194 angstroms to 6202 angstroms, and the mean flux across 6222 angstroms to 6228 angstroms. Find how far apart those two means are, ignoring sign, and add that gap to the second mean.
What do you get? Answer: 21.6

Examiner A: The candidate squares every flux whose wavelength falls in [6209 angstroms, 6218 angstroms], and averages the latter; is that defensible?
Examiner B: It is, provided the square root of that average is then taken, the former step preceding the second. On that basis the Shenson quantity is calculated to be 21.9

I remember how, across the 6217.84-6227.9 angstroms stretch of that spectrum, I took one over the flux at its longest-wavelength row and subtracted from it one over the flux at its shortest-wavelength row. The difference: 0.005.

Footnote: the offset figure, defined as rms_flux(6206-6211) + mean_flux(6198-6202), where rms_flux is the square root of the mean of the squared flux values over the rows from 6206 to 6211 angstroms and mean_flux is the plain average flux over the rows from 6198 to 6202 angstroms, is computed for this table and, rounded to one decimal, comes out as 44.8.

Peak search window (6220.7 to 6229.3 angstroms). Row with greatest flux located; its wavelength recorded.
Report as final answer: 6221.43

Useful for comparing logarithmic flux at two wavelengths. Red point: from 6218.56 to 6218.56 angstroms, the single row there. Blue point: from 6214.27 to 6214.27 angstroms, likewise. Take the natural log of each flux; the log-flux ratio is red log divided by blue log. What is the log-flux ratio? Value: 0.98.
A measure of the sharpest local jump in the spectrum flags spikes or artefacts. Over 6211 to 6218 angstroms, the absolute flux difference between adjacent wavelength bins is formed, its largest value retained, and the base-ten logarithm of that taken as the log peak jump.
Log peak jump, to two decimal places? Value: -0.31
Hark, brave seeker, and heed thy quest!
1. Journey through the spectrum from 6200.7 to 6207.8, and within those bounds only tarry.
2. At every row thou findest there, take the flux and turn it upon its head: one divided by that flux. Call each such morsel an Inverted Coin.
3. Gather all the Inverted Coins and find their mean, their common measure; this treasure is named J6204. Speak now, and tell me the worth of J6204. 0.044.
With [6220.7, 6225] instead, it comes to 0.052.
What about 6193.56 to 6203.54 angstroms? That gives 0.046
